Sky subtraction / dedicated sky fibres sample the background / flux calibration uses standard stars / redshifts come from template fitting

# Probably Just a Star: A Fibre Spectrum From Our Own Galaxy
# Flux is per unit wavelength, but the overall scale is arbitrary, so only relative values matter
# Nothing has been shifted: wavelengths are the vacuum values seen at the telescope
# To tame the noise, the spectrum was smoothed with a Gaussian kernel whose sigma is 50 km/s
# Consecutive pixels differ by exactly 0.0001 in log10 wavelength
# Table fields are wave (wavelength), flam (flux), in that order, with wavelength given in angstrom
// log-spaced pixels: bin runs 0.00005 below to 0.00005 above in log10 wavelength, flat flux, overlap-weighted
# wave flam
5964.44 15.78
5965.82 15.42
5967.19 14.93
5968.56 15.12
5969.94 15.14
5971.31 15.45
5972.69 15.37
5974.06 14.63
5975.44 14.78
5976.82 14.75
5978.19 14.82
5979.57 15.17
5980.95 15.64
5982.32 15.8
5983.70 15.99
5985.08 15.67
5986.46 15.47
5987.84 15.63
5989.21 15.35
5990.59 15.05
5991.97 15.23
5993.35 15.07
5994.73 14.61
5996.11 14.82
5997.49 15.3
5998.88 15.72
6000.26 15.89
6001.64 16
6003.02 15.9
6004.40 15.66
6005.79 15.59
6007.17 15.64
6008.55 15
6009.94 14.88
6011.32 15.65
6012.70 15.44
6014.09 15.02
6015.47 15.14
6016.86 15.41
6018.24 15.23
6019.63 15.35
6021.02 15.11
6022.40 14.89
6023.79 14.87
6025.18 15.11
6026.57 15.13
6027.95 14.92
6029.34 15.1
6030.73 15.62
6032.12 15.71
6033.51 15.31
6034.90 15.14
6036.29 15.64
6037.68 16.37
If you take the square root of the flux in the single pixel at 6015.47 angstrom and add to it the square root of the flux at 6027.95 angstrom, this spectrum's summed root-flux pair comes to 7.75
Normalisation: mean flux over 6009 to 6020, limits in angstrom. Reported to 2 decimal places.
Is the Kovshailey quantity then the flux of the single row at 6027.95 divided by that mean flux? 0.98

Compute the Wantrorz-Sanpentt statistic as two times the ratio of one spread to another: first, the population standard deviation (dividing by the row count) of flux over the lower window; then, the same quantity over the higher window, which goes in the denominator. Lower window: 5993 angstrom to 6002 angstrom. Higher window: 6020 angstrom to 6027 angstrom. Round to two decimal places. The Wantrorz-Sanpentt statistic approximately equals 8.62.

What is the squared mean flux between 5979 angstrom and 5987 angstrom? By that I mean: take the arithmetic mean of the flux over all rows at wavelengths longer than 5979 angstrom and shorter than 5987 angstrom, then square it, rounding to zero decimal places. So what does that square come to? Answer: 244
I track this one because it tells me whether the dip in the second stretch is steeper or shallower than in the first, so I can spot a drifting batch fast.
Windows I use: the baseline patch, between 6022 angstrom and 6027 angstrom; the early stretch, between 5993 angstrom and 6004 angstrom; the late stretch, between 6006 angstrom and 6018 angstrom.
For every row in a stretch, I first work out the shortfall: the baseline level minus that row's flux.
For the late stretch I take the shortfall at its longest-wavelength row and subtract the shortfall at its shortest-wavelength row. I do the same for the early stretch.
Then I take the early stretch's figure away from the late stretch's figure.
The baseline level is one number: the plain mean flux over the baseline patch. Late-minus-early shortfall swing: 1.06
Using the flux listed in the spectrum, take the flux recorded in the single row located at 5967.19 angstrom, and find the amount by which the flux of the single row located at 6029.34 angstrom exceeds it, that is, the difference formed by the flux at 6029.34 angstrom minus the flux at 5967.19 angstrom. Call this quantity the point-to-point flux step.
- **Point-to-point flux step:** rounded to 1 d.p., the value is 0.2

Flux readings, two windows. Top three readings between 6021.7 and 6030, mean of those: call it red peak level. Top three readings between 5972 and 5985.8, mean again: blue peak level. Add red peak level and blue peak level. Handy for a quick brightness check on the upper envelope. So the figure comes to 30.9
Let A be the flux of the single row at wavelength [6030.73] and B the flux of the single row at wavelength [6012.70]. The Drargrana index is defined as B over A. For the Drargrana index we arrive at 0.99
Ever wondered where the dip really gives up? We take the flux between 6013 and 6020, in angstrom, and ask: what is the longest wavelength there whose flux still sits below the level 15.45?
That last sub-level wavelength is 6019.63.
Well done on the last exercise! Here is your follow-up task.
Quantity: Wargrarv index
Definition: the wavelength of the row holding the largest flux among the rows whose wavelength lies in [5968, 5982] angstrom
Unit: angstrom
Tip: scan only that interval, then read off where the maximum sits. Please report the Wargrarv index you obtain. 5980.95 angstrom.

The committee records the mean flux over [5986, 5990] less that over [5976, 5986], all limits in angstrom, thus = 0.1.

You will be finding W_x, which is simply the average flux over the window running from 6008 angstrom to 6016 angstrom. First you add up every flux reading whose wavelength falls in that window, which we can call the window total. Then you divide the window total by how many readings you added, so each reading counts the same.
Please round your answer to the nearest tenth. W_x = 15.2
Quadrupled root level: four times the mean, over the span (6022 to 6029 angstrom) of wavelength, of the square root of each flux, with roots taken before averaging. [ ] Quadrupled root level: 15.48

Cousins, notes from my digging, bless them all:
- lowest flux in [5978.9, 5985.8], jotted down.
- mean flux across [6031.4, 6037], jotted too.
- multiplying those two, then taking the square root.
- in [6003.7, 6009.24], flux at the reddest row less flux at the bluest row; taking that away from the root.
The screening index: 16.0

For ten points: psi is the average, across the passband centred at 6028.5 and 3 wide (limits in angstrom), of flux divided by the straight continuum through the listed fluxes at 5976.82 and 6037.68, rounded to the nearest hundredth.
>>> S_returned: 0.93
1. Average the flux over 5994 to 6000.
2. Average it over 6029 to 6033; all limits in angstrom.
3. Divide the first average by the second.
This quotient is 0.98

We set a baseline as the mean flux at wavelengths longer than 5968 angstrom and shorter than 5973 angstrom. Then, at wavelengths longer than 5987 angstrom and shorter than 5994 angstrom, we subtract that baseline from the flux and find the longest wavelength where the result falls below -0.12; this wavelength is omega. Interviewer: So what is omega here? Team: 5993.35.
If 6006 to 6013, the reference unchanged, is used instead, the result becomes 6009.94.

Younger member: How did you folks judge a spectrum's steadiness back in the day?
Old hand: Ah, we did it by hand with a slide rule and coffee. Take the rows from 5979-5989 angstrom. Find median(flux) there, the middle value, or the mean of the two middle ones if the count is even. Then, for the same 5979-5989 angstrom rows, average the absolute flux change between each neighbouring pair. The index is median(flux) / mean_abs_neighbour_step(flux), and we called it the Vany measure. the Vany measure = 63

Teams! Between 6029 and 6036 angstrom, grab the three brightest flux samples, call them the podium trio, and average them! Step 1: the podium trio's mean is 15.5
